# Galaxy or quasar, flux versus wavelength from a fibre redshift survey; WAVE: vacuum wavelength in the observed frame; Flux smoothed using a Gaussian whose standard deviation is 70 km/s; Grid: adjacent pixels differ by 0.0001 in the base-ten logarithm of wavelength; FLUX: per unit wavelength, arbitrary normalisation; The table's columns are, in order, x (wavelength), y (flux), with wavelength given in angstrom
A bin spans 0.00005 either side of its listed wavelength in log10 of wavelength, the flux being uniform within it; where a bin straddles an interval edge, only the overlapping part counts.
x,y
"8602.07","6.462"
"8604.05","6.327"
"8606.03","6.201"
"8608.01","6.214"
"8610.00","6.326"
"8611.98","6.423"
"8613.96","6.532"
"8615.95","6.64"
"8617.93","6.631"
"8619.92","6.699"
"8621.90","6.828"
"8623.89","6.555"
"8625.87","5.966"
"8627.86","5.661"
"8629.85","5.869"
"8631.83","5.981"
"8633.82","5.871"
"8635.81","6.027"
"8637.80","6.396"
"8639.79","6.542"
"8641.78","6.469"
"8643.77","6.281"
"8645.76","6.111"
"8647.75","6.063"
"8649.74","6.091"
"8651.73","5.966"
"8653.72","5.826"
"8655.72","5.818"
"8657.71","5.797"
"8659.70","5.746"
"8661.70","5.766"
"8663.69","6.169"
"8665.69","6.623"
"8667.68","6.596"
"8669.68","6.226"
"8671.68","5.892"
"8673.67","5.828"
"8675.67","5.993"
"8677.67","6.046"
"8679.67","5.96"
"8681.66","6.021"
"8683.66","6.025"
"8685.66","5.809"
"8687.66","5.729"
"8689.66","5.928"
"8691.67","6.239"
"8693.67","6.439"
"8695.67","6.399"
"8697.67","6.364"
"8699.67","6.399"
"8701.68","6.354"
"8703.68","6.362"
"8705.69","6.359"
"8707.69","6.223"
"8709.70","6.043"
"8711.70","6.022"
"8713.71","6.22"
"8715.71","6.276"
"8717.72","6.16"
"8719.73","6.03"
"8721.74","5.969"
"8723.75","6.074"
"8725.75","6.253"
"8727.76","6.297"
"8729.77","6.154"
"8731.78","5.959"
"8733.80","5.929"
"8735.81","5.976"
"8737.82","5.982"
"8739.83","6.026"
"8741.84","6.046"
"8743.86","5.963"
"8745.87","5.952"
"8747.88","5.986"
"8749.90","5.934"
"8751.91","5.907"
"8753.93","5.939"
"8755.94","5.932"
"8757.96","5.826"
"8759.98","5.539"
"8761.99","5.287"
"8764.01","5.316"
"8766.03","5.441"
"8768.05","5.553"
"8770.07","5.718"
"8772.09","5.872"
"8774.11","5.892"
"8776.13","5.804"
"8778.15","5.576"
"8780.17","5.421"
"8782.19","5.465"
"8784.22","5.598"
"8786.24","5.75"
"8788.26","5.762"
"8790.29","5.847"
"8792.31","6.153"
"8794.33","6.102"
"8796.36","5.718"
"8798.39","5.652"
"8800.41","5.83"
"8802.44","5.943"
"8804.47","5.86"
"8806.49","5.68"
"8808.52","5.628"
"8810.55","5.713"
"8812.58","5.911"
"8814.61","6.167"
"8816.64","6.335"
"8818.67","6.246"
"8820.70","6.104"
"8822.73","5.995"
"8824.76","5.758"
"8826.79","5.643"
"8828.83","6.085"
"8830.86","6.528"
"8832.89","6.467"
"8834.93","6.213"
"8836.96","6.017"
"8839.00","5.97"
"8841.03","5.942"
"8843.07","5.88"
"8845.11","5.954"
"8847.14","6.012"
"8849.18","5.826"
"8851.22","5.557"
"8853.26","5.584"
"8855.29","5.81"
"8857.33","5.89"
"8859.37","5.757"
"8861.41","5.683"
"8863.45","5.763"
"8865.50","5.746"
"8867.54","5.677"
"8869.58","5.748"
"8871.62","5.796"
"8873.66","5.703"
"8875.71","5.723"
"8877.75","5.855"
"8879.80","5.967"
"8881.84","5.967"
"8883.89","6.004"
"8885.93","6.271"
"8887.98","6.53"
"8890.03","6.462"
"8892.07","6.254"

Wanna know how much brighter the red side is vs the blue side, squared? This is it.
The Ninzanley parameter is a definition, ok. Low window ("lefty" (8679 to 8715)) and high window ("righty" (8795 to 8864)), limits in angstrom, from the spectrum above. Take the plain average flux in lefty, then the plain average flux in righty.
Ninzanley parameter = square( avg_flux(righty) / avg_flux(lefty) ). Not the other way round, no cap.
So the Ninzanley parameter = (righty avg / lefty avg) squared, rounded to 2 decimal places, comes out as 0.92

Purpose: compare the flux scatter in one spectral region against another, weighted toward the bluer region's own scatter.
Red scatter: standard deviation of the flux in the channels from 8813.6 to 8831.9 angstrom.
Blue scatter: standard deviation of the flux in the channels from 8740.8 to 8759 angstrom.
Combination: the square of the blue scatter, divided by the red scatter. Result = 0.01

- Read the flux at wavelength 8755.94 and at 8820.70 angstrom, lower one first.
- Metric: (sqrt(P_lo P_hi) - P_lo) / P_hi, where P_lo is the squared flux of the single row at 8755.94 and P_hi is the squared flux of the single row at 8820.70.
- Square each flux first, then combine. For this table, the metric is 0.027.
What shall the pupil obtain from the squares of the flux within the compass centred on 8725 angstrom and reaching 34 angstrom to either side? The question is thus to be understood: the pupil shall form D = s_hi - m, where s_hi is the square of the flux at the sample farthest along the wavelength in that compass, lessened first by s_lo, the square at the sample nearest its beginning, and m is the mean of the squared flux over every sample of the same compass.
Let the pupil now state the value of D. -42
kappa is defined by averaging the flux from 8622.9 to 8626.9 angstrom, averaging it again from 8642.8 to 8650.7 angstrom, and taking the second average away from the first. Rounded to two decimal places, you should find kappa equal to 0.12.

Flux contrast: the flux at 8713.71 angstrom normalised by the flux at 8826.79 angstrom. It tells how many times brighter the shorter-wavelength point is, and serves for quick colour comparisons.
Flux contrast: 1.10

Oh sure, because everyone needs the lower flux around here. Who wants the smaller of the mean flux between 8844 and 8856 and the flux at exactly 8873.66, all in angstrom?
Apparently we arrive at 5.70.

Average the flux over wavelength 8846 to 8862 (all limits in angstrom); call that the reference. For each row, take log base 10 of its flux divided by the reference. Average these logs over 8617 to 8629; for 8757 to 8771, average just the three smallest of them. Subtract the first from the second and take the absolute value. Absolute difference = 0.076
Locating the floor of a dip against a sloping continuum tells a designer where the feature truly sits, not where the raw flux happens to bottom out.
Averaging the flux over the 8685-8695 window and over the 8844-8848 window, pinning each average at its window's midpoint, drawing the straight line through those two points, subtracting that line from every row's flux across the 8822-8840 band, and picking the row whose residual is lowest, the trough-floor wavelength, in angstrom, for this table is 8826.79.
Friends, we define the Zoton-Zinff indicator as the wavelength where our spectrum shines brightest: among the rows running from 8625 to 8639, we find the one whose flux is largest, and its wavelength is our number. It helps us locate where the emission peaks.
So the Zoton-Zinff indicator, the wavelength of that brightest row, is 8637.80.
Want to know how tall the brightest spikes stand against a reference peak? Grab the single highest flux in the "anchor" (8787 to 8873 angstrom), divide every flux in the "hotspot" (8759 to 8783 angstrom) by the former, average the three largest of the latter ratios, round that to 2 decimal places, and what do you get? 0.90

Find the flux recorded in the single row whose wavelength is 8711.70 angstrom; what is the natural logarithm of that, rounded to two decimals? 1.80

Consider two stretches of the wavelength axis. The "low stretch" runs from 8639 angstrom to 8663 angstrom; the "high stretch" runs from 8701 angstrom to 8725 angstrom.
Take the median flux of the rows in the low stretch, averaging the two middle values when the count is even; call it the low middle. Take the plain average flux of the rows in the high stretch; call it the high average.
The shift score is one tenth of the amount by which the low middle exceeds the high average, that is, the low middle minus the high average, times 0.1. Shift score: -0.02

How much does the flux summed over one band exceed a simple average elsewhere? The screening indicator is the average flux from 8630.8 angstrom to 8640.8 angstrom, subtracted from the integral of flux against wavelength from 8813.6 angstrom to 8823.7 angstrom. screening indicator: 56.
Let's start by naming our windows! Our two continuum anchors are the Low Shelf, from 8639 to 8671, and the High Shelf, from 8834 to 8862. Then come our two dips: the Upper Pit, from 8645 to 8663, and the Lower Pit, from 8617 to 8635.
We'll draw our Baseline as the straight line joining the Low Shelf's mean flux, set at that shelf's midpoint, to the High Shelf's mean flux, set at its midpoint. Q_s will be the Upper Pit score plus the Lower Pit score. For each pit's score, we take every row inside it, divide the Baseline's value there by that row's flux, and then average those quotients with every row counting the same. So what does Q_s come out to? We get 2.03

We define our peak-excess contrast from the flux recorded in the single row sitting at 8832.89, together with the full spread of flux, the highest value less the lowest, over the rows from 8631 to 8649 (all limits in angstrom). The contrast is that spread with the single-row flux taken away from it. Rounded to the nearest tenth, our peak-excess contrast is -5.8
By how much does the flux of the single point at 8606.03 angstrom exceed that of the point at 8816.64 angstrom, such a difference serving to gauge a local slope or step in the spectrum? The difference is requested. -0.13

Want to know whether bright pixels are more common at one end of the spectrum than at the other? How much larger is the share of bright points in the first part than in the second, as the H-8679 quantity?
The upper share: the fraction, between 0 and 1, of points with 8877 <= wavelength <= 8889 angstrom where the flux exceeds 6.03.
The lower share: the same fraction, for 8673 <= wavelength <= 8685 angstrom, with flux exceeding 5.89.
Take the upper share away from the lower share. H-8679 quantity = 0.50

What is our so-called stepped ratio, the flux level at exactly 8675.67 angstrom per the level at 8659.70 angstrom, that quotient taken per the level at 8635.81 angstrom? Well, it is 0.173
